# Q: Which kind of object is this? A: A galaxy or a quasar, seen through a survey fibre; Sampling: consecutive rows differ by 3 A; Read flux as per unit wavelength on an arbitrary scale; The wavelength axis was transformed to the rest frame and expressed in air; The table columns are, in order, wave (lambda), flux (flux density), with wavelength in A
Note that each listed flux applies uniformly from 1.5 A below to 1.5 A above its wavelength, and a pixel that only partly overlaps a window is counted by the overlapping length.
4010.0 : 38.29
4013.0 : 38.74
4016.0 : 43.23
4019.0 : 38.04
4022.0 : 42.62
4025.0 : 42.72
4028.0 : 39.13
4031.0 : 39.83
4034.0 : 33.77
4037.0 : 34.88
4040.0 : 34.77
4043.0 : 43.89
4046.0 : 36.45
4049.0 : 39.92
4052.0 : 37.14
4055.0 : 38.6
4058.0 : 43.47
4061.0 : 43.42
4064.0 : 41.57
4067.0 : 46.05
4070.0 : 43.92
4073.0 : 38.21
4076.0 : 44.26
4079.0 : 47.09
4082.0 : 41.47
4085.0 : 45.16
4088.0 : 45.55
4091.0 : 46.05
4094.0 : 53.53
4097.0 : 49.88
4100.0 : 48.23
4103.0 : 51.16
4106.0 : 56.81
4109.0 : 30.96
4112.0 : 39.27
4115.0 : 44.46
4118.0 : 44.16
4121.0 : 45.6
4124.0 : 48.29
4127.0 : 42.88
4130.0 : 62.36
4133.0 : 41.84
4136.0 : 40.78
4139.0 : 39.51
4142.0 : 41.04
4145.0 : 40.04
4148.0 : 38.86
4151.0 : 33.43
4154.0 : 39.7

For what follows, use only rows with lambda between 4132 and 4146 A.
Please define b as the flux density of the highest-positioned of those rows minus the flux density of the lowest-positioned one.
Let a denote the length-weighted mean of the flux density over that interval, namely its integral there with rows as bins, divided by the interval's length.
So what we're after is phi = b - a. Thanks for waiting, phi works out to -42.4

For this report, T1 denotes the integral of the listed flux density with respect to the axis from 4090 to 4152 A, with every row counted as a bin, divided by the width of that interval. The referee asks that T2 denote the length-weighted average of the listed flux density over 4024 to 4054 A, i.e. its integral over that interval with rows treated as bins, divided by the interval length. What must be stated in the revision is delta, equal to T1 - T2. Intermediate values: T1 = 45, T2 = 38.2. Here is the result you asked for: 7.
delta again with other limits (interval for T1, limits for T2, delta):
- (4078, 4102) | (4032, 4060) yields 9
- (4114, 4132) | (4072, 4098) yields 2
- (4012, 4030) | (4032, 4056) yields 3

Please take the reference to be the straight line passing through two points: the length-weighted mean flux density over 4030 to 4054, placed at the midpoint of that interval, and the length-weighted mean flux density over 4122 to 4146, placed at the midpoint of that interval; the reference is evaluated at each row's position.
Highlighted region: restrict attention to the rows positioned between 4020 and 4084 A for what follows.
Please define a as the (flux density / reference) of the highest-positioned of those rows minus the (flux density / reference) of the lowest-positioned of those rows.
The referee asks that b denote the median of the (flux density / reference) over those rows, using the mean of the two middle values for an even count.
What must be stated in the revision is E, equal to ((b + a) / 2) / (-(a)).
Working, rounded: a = -0.16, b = 1.07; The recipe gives 2.8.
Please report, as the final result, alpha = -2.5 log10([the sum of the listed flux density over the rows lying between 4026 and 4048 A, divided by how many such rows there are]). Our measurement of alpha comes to -3.94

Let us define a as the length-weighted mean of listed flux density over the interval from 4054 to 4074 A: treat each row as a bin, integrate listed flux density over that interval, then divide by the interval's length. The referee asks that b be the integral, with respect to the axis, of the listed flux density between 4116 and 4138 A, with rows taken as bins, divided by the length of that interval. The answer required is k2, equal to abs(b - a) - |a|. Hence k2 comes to -38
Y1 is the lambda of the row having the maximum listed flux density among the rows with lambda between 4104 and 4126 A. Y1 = 4106.0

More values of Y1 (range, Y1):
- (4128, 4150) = 4130.0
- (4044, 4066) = 4058.0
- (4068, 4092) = 4079.0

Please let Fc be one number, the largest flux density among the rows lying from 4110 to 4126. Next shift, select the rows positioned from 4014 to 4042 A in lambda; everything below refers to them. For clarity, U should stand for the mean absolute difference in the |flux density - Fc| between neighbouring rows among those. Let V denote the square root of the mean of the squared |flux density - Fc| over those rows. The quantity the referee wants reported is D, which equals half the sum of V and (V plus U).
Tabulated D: 11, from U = 2.7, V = 10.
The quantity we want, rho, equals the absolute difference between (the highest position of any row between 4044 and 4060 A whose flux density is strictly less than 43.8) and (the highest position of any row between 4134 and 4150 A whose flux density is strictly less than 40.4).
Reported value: 90 A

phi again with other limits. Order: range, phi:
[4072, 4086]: -36.4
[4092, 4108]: -47.8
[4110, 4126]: -34.9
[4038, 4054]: -36.0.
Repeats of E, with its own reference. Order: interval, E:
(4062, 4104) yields -4.2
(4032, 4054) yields -9.3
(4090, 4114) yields 2.4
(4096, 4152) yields 0.5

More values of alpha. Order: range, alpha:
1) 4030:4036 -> -3.91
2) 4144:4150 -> -3.99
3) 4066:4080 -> -4.11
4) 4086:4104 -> -4.23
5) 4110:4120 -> -4.07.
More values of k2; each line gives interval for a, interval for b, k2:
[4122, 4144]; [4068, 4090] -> -44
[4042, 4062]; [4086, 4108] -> -31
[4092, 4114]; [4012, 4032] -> -41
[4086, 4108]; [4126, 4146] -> -44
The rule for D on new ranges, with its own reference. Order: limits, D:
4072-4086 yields 8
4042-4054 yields 12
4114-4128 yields 5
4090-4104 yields 4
